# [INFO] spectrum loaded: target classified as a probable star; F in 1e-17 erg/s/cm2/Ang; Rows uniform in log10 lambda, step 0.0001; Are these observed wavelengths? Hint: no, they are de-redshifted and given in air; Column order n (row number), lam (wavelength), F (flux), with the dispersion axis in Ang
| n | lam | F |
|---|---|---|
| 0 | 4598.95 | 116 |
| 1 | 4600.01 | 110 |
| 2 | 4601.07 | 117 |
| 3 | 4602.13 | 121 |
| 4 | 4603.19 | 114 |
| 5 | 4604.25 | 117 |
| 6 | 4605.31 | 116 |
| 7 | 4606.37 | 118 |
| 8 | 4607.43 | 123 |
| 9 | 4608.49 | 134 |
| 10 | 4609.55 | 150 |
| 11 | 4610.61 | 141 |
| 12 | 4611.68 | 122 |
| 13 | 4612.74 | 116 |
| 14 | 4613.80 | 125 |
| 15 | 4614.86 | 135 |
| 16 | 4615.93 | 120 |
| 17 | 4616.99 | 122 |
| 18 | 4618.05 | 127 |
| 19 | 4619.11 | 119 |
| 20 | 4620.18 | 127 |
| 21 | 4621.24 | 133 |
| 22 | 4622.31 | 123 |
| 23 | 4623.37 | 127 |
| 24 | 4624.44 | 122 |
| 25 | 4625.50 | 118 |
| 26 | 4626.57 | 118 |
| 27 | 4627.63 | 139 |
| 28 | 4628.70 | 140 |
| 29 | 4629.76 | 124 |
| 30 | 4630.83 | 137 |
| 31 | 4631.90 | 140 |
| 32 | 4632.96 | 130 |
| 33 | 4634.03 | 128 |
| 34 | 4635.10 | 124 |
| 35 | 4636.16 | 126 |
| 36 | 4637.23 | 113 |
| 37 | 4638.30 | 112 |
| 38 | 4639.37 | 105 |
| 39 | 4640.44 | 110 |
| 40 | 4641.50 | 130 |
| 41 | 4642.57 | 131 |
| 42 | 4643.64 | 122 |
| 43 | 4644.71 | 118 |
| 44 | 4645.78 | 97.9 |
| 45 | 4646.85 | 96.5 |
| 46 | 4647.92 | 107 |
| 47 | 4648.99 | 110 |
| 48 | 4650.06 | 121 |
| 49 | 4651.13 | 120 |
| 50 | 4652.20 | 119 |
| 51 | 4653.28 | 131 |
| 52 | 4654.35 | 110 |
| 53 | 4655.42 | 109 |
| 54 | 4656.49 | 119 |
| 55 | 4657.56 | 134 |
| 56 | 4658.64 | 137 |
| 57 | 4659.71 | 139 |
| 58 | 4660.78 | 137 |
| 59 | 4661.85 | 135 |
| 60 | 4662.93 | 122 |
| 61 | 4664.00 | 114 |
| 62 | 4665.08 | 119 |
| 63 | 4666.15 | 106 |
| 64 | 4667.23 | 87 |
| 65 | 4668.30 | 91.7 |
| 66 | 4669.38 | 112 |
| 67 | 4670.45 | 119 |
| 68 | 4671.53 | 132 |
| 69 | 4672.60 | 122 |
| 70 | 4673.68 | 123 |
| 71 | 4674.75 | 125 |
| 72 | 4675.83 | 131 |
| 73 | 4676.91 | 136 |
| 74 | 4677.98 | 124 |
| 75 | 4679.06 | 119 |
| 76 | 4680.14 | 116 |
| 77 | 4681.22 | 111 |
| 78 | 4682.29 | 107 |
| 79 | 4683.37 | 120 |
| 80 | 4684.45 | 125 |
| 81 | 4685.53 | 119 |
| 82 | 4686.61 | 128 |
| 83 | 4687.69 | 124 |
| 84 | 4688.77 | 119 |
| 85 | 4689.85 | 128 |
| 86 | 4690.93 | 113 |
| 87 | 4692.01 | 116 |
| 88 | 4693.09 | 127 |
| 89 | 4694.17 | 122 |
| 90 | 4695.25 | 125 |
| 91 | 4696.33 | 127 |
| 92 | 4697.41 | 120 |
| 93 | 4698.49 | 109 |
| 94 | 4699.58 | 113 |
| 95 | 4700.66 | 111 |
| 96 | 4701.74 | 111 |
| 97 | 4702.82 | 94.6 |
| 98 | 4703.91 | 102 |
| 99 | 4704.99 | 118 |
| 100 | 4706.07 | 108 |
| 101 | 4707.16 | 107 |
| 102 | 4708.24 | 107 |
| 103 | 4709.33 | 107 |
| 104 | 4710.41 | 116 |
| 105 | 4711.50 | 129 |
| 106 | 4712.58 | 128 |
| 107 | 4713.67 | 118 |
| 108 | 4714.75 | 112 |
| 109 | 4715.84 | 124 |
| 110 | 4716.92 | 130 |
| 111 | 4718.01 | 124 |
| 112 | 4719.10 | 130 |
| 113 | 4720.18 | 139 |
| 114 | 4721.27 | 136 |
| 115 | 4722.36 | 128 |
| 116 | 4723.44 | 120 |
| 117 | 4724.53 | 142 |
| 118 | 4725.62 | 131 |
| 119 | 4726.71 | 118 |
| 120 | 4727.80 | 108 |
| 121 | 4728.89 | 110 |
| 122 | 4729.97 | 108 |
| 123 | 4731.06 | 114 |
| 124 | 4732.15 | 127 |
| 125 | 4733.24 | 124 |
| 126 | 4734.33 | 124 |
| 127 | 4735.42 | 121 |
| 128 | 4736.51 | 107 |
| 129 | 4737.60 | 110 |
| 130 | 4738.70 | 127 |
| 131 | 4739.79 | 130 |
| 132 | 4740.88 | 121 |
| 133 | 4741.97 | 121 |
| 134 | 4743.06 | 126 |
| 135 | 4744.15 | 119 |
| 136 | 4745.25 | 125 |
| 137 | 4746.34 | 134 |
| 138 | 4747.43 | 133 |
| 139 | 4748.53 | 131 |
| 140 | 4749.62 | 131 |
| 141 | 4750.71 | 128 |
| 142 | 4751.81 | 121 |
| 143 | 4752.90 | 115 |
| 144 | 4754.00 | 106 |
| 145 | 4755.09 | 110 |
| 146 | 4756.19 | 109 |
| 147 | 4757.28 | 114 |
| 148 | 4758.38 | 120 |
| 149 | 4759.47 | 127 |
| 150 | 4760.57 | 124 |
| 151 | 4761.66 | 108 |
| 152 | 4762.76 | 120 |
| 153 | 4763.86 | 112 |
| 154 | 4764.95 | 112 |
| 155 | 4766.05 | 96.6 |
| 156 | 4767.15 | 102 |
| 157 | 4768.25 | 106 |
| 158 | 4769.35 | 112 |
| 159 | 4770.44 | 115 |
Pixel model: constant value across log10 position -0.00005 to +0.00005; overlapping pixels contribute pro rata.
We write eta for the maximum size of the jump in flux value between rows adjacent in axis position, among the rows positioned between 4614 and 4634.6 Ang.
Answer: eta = 21.0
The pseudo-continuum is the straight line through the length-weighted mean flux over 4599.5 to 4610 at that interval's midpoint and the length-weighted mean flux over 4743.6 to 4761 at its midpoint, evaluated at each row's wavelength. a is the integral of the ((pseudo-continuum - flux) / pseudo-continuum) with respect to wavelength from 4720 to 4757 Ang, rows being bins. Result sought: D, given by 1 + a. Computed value 0.91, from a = -0.1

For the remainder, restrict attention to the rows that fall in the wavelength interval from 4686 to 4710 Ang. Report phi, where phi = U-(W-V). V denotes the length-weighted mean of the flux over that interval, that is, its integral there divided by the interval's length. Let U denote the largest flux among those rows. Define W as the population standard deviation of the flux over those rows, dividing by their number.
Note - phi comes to 234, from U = 128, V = 115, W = 9.1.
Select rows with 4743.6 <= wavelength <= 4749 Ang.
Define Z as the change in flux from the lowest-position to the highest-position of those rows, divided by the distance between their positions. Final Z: 3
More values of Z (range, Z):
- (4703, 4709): 1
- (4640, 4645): 2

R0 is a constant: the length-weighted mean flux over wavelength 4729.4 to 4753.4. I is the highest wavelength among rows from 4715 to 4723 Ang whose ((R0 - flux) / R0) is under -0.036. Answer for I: 4722.36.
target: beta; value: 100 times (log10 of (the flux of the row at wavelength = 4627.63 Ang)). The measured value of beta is 214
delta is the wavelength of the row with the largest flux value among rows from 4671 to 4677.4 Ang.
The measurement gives 4676.91 Ang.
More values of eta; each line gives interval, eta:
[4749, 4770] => 16.0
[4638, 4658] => 21.0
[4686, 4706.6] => 16.4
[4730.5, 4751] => 17.0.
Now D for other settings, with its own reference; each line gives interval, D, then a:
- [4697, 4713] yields 2.29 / 1.3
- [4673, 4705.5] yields 1.78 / 0.8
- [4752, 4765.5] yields 1.75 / 0.7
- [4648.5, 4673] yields 1.48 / 0.5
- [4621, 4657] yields 1.30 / 0.3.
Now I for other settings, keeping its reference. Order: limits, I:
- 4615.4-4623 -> 4621.24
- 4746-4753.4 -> 4750.71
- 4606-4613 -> 4610.61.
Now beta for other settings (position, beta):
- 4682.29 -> 203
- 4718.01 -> 209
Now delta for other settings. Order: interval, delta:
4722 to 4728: 4724.53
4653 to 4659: 4658.64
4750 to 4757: 4750.71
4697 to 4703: 4697.41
